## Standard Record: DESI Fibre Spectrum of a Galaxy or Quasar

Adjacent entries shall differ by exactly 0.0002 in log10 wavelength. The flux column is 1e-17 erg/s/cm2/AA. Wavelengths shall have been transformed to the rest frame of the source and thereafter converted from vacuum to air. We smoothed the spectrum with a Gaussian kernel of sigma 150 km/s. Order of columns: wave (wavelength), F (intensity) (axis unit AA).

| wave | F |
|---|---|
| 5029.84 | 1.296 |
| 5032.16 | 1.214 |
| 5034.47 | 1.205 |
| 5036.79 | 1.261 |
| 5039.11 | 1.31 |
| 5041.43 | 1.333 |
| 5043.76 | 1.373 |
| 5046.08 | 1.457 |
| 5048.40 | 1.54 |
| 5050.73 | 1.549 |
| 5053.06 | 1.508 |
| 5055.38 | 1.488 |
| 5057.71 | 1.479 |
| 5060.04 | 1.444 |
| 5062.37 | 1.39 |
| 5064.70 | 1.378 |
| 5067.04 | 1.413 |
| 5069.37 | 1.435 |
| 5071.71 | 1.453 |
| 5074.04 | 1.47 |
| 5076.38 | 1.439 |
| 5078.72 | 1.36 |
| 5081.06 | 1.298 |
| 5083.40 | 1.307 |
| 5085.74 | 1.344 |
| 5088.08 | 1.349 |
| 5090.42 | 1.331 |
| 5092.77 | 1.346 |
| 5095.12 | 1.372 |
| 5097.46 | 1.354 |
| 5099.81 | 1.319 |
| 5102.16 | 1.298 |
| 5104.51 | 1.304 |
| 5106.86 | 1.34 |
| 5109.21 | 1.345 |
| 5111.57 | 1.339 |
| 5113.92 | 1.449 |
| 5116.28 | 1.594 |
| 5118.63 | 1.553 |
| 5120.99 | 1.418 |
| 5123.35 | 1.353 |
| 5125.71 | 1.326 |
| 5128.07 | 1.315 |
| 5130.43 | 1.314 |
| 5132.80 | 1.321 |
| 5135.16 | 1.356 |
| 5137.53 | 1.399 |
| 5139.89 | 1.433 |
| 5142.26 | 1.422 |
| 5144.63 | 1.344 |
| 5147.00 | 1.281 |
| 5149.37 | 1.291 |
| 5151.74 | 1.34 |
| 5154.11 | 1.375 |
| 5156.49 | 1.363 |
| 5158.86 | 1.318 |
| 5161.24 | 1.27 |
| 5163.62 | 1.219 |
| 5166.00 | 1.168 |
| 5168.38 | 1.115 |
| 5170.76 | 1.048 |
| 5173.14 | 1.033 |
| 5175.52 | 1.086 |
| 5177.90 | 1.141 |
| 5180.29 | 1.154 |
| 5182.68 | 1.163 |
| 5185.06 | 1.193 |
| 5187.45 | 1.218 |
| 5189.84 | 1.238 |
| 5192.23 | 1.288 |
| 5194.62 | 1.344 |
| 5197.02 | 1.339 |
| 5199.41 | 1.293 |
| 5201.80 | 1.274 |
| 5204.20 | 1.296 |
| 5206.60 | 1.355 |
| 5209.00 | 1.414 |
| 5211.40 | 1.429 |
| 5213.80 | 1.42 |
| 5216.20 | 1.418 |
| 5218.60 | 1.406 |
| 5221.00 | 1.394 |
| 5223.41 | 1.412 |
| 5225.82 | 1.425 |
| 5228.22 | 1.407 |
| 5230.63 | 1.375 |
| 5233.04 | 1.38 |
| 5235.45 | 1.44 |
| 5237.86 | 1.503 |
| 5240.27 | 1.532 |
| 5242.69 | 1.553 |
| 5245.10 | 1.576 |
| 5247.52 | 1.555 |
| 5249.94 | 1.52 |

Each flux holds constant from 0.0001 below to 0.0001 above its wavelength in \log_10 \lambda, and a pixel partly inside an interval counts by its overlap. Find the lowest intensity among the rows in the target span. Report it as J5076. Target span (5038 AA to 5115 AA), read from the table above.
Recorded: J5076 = 1.298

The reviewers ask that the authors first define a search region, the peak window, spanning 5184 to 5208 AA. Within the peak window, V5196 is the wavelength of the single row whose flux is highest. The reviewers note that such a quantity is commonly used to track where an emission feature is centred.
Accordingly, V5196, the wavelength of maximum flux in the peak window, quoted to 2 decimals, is 5206.60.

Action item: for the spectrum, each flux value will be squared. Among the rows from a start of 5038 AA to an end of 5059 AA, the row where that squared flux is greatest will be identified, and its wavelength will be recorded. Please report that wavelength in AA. 5050.73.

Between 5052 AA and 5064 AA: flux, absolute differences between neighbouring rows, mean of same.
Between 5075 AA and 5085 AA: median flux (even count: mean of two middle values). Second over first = 45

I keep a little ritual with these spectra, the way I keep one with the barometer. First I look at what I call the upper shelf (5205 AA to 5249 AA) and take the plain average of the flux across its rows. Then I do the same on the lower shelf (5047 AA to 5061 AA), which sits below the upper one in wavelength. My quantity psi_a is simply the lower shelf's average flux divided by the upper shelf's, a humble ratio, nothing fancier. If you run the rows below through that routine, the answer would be 1.04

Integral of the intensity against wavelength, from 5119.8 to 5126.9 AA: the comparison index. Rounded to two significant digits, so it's 9.7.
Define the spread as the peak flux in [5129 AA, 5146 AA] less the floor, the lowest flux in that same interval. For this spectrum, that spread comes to 0.12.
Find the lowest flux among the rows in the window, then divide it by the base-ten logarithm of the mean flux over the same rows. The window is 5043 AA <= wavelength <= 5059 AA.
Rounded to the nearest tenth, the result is 8.0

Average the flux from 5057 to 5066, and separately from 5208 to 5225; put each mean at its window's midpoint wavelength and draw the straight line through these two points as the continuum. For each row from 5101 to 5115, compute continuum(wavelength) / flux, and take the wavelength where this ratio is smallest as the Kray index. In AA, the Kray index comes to 5113.92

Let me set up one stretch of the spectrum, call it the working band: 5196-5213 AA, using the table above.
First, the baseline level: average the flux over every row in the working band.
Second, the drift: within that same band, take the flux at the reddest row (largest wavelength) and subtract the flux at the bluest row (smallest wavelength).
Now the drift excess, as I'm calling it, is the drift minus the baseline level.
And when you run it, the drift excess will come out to -1.25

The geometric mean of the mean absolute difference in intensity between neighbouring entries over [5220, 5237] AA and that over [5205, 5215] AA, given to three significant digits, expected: 0.0259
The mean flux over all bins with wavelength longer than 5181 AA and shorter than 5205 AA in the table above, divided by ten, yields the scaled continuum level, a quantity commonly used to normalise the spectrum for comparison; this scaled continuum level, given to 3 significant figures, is 0.126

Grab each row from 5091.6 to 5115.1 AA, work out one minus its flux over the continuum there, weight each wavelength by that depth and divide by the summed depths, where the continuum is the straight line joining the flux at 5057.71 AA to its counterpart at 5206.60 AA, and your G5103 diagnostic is 5102.1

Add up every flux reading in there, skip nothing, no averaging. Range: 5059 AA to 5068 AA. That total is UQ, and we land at 5.6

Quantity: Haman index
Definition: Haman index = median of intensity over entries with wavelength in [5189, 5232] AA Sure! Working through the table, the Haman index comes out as 1.38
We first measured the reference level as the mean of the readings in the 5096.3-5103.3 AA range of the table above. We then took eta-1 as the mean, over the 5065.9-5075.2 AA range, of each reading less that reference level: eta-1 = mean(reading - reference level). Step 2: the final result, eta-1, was 0.12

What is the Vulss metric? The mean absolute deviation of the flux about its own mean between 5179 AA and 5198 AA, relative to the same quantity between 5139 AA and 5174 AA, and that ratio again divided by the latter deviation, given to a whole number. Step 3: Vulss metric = 6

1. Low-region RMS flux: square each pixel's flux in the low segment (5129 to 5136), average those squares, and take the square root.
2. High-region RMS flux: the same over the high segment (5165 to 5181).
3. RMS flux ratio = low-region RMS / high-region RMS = 1.20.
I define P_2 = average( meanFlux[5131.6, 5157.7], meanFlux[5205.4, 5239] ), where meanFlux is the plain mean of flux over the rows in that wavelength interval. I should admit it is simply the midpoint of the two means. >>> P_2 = 1.38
